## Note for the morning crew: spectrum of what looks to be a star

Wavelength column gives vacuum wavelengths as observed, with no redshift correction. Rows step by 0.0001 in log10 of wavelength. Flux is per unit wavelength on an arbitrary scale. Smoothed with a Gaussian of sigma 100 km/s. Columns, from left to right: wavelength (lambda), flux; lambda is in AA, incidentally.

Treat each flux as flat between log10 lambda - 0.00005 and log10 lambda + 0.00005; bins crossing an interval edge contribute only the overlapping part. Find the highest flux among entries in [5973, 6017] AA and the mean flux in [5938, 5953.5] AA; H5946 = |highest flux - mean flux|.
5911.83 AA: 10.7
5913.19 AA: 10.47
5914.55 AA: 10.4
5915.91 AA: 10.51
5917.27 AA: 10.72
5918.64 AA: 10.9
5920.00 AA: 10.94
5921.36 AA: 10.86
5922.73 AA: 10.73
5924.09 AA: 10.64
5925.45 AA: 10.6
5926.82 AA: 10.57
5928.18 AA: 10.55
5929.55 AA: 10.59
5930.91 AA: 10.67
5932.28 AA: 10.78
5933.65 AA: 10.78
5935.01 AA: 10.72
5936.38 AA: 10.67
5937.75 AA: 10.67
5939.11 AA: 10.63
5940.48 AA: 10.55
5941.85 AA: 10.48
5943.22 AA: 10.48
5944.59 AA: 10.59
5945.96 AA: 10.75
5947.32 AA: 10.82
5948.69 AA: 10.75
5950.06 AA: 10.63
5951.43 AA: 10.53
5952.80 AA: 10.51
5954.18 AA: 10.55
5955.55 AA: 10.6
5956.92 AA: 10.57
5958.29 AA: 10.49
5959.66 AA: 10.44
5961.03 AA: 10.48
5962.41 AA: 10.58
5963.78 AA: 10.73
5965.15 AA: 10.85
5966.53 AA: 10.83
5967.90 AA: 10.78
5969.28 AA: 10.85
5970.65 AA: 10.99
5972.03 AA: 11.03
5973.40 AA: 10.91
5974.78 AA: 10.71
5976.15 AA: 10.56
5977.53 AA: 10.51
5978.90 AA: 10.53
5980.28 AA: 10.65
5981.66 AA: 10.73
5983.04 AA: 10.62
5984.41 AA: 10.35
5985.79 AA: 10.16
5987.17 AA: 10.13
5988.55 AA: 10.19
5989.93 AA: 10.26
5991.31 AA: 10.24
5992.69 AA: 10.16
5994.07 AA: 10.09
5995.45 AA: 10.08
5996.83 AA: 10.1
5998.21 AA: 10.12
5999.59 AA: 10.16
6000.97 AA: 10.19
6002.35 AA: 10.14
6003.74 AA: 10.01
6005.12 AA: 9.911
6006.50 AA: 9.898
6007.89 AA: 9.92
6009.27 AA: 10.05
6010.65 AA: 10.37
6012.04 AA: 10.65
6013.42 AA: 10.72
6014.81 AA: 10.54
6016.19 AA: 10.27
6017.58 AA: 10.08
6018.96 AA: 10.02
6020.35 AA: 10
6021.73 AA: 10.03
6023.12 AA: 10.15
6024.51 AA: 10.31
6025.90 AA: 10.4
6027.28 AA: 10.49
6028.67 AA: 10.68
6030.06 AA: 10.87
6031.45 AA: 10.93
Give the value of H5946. 0.30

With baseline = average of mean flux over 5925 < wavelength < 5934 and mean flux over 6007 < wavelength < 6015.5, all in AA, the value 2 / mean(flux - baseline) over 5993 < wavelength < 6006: -5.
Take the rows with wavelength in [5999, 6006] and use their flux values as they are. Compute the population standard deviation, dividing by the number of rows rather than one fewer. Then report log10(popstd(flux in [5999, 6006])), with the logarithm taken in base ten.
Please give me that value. -1.0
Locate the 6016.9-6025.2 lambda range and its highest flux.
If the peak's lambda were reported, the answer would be 6024.51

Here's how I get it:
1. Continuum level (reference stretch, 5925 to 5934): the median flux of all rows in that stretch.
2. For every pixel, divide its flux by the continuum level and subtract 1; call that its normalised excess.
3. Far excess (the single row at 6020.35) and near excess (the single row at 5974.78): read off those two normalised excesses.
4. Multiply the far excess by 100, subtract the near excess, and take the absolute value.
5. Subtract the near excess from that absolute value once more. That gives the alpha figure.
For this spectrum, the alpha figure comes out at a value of 5.7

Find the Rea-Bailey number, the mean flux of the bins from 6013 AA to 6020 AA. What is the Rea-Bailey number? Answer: 10.3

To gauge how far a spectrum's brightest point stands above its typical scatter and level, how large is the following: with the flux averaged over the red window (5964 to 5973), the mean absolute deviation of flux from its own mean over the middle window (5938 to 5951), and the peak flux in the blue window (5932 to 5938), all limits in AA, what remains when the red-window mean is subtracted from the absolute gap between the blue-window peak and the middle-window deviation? -0.20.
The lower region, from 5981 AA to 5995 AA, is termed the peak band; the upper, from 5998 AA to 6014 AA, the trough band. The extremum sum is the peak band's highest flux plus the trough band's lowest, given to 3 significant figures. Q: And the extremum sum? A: 20.6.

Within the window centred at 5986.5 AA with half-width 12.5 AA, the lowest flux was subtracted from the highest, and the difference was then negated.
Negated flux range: -0.65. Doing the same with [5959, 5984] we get -0.59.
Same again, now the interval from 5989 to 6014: -0.82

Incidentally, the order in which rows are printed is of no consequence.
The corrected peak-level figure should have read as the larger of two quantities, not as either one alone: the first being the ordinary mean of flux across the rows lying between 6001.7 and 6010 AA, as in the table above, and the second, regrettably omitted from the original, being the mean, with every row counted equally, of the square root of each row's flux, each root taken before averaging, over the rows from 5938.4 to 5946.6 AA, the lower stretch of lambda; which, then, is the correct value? 10.0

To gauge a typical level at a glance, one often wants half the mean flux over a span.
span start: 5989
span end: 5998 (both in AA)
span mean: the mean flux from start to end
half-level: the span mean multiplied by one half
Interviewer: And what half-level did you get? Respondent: 5.08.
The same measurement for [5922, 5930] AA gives 5.31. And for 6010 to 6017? 5.25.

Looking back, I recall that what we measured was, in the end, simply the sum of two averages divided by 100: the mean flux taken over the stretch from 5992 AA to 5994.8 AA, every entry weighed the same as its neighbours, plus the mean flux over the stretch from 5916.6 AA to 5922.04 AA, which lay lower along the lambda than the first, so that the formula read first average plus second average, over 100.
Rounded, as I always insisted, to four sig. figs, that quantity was 0.2098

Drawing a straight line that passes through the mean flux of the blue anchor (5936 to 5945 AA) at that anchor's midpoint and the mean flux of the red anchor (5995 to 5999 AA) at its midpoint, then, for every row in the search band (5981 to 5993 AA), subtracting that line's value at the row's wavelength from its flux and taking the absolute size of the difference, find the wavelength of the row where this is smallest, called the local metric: 5988.55 AA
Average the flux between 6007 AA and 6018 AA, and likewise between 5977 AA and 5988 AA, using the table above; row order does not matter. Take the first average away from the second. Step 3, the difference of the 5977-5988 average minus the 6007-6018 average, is 0.14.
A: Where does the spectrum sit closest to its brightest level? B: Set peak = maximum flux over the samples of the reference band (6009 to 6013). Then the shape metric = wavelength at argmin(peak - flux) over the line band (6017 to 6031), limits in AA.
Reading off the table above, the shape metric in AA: 6030.06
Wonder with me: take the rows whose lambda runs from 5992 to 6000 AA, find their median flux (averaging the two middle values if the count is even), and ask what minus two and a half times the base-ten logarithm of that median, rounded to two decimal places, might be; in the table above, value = -2.51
